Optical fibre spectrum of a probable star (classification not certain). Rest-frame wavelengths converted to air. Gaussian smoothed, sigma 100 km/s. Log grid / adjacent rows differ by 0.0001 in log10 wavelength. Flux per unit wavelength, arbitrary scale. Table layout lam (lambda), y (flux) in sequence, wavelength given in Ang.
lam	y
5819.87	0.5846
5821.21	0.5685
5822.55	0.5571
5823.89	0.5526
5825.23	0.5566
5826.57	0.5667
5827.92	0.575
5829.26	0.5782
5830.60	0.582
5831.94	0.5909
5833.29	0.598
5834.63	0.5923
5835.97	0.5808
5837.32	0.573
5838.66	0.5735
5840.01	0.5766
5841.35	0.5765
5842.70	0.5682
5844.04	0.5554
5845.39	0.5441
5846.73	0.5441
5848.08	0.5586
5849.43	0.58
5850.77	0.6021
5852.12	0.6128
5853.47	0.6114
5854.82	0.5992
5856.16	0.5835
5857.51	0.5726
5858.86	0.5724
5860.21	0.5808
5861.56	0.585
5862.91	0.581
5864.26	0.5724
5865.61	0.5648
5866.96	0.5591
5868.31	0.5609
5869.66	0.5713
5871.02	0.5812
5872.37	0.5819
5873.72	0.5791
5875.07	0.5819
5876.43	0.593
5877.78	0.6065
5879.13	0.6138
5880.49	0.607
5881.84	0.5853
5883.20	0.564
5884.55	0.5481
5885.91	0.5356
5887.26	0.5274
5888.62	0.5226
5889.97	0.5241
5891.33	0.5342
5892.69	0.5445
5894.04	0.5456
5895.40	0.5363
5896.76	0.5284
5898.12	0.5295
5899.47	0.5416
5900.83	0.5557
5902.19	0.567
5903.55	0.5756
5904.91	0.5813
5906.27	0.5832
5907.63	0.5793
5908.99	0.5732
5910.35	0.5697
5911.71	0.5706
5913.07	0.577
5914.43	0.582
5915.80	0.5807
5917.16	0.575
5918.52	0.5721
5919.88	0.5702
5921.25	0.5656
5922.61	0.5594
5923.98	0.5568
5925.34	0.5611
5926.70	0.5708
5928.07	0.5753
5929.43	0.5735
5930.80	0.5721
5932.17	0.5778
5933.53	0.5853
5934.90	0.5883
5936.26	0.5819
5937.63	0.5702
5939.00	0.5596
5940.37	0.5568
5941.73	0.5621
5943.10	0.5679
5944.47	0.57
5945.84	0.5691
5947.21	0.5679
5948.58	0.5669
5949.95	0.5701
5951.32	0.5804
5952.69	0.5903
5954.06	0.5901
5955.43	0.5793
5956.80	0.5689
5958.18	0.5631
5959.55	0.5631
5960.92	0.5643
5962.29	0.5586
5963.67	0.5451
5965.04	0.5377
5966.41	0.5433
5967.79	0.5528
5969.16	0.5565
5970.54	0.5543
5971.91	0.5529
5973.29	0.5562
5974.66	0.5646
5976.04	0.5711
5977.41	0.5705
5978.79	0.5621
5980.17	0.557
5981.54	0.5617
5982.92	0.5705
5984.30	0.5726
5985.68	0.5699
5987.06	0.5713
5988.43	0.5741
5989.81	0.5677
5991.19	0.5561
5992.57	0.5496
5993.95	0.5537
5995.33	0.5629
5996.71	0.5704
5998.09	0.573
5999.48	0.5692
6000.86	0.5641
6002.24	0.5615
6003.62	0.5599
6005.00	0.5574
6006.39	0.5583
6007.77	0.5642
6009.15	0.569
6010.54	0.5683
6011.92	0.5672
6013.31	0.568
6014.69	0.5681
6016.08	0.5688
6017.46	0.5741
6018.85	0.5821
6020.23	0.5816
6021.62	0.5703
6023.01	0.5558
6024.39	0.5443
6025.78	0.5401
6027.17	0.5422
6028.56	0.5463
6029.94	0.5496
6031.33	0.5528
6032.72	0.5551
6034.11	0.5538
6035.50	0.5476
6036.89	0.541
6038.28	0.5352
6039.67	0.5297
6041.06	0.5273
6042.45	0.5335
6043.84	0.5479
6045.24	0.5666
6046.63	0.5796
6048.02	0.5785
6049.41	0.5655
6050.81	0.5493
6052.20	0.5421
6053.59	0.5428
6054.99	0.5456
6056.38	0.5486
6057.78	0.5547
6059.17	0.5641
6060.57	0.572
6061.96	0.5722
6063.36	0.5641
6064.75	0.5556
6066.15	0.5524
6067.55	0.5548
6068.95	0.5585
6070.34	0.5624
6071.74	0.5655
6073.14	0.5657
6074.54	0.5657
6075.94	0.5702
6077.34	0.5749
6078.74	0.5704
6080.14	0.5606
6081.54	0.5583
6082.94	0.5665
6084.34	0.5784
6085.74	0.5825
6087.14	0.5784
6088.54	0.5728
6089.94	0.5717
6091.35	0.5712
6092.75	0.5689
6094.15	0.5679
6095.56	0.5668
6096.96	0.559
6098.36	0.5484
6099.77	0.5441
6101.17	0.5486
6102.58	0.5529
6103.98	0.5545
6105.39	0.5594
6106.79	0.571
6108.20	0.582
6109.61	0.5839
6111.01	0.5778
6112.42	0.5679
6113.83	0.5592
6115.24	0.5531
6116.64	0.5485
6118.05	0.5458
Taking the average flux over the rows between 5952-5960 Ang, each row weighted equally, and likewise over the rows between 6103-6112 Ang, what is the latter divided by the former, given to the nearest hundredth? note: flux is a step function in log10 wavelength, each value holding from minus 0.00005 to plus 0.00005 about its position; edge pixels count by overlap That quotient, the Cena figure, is 0.99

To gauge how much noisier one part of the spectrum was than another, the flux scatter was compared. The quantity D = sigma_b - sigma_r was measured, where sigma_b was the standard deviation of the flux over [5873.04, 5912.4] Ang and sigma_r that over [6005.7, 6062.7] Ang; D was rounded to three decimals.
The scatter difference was 0.012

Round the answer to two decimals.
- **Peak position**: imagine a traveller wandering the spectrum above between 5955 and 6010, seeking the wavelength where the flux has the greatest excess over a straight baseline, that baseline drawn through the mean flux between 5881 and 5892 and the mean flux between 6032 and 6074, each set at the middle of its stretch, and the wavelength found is 5955.43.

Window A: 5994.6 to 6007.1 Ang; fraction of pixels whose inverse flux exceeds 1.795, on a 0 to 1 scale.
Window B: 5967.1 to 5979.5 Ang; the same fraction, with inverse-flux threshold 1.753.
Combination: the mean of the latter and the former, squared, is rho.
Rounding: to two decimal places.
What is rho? 0.15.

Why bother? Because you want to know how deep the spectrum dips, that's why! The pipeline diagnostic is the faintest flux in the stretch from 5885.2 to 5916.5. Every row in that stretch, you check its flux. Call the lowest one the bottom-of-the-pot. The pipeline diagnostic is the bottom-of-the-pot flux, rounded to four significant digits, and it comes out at 0.5226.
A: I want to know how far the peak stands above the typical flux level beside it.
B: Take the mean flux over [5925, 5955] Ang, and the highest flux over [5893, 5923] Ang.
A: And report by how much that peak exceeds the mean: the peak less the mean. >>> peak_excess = 0.010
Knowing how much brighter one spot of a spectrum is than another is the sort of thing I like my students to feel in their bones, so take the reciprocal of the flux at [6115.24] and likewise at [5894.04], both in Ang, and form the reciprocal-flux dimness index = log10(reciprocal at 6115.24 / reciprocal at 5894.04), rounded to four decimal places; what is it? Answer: -0.0059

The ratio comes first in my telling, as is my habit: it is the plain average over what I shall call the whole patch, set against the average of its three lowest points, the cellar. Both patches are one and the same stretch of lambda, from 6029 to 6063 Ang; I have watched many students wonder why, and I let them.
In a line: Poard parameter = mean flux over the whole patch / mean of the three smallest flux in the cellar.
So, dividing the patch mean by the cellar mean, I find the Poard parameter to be 1.04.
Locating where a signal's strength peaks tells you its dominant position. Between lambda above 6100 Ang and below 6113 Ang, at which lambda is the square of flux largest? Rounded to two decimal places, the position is 6109.61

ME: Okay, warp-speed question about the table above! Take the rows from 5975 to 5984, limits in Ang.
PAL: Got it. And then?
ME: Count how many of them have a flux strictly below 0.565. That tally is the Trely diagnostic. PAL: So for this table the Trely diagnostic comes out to 3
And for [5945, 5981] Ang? 15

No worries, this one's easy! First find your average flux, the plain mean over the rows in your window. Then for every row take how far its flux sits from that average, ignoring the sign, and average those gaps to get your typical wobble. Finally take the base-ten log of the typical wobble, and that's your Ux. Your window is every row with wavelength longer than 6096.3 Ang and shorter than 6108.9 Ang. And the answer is -2.05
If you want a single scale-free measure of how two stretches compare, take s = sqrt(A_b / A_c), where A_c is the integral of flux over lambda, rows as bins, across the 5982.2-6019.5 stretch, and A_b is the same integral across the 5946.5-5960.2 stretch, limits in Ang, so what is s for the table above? 0.61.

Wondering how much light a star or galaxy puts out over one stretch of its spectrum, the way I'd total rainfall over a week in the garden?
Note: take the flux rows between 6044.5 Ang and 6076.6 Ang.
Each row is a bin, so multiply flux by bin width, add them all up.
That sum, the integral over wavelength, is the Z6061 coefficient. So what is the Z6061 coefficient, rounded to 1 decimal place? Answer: 18.0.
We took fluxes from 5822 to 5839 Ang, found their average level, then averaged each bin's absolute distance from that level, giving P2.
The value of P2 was 0.011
